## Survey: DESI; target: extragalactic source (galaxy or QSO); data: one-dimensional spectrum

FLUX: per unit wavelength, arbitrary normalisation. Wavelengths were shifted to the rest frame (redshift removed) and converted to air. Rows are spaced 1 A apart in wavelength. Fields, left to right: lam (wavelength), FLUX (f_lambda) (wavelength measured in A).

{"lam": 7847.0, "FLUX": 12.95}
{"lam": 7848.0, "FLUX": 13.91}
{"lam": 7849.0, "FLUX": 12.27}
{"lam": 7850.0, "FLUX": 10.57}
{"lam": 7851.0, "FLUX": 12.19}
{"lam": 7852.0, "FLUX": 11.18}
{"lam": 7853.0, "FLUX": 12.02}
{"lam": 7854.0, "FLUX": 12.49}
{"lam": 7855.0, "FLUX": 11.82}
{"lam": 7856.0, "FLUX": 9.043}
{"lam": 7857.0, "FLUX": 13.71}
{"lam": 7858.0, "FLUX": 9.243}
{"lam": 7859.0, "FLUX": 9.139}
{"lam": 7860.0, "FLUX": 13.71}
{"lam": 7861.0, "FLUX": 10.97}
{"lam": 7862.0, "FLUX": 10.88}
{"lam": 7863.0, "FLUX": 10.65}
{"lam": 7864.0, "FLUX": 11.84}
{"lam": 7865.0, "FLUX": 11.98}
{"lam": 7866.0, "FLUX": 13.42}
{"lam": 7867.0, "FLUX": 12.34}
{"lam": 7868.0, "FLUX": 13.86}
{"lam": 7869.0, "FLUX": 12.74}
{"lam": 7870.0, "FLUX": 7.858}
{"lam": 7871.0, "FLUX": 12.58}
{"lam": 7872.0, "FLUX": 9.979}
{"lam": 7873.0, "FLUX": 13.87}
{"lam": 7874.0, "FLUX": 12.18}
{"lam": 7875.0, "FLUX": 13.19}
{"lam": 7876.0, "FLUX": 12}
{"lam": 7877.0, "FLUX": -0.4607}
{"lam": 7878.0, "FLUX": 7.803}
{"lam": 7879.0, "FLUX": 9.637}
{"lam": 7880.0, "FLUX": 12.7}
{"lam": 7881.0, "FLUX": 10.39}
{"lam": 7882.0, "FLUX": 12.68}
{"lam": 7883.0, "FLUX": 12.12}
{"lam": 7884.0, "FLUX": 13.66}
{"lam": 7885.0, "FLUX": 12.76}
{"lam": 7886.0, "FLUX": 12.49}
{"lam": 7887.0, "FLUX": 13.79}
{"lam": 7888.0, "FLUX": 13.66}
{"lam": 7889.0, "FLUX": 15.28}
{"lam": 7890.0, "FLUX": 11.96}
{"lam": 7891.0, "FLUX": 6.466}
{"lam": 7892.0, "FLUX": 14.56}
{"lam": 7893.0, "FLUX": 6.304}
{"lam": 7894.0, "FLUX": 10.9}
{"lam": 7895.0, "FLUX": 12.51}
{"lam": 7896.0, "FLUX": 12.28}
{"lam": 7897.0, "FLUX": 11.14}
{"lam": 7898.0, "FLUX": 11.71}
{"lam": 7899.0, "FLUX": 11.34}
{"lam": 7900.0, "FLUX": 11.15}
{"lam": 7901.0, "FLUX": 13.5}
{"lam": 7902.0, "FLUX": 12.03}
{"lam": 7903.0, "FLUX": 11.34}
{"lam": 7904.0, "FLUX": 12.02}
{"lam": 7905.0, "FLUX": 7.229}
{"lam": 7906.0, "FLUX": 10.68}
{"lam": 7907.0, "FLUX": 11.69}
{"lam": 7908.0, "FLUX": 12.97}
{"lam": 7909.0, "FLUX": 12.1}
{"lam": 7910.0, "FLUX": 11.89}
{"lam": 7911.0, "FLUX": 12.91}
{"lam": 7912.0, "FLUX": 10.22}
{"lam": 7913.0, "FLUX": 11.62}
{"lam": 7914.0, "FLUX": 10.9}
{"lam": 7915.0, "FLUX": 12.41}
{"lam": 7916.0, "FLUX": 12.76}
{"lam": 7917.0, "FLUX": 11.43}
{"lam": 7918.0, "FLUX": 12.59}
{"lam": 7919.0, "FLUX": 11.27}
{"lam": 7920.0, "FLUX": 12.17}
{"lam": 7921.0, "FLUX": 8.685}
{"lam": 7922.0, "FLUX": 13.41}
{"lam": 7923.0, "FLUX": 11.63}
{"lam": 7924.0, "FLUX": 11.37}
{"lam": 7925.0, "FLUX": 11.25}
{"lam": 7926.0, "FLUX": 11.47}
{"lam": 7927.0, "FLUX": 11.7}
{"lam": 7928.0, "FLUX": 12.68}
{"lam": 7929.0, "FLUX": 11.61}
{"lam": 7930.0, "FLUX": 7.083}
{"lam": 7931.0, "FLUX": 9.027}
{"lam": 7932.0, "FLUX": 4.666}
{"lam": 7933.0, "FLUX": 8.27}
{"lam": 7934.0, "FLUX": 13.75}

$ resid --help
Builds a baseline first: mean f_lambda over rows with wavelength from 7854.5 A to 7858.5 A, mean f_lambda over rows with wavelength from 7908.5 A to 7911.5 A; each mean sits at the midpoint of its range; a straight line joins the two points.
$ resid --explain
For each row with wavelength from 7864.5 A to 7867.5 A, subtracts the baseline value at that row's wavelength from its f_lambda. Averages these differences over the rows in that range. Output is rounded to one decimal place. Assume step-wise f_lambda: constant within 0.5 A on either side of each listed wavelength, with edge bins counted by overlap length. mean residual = 1.4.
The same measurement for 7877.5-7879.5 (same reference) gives -2.8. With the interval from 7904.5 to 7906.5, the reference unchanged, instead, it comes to -3.2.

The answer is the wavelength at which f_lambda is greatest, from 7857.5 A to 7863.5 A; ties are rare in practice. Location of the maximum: 7860.0 A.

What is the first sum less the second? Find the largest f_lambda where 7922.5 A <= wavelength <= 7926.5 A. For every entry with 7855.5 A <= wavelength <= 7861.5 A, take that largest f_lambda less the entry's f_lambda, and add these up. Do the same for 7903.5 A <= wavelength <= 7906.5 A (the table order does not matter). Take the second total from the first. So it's -1.0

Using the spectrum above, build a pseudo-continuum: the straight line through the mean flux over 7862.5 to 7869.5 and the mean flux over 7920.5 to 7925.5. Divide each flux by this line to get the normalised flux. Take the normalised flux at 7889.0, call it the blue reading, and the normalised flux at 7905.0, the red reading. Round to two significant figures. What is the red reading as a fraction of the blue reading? 0.49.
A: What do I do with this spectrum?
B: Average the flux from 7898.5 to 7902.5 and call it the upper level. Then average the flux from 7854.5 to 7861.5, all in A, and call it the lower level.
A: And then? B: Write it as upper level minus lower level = 0.9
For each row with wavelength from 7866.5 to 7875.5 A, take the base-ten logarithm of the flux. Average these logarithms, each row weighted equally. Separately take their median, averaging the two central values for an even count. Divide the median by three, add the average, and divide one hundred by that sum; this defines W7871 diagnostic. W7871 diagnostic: 69.3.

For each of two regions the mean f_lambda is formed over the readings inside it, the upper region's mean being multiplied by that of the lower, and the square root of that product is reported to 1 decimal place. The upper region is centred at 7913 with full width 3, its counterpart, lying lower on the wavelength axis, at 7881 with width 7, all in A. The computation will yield 11.1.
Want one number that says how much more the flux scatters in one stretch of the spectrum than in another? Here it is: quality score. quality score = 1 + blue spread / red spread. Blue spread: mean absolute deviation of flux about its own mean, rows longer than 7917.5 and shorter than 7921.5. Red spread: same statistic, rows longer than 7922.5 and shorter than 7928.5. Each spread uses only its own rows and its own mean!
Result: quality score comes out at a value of 4.7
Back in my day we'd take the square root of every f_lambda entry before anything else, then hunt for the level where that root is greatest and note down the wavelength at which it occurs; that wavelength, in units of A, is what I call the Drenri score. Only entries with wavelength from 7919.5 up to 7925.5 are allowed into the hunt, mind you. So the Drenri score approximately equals 7922.0 A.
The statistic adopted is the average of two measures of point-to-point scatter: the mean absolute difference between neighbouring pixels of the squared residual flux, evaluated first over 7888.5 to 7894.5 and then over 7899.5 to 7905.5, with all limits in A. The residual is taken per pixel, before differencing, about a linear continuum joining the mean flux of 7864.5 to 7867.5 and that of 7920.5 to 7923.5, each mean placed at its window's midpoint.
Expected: 15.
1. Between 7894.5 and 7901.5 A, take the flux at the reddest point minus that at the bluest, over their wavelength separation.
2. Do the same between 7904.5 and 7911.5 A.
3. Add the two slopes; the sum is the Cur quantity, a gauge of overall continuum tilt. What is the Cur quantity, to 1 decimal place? 1.1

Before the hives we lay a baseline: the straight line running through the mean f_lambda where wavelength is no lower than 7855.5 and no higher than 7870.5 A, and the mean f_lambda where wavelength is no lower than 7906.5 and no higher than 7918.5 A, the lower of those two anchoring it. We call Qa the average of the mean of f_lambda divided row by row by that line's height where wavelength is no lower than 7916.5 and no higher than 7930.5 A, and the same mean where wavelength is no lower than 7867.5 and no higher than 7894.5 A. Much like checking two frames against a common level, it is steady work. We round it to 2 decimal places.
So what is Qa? 0.95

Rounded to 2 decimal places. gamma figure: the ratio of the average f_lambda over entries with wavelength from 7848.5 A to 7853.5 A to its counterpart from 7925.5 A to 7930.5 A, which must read 1.07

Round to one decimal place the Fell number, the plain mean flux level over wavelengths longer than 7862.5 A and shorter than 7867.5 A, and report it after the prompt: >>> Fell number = 12.0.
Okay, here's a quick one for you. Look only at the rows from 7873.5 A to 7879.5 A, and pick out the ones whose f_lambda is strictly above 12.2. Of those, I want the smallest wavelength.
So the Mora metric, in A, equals 7875.0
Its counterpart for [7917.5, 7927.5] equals 7918.0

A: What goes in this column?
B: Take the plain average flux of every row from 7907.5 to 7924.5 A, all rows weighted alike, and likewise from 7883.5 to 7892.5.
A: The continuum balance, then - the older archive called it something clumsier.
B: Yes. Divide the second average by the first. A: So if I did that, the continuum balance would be 1.08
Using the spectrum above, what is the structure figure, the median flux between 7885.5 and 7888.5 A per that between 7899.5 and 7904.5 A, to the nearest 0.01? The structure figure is 1.14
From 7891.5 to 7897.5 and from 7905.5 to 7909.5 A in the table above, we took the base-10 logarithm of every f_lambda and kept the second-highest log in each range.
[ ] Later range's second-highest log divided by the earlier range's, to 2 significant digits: 0.99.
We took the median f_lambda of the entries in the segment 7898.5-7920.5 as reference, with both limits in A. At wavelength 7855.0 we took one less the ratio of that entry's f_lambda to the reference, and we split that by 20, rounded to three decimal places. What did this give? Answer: 0.000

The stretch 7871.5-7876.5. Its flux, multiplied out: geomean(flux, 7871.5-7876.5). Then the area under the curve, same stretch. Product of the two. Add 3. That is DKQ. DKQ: 748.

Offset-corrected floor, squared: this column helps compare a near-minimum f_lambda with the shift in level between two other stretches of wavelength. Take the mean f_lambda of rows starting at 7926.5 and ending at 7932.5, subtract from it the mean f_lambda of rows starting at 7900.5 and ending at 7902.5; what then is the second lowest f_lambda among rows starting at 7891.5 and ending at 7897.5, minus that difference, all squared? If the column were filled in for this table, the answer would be 202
